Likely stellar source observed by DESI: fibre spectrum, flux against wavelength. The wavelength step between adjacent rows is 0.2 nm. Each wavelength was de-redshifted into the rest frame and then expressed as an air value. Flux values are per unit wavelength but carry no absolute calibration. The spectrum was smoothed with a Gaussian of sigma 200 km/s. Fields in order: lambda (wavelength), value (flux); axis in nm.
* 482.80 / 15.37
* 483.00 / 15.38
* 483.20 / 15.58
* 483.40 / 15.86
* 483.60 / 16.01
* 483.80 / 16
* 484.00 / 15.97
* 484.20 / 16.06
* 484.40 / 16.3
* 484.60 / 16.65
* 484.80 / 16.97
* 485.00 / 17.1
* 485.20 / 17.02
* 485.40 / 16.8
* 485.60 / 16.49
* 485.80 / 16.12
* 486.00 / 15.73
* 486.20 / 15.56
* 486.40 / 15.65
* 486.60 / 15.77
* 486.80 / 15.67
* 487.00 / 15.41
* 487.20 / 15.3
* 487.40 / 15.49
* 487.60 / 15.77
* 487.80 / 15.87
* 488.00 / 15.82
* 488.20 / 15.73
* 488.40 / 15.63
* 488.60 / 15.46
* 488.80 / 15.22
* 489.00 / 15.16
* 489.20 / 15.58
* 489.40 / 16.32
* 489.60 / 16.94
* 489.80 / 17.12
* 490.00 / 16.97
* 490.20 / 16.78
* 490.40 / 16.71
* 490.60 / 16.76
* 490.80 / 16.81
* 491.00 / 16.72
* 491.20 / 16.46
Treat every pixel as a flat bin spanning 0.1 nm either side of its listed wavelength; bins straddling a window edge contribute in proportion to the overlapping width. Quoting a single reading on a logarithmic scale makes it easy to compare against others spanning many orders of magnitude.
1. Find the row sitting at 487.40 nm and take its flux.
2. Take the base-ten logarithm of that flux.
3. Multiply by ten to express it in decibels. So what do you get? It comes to 11.9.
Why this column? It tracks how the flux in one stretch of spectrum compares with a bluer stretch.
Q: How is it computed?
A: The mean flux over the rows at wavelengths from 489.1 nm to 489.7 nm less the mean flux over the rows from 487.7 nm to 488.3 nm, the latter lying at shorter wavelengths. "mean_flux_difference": 0.5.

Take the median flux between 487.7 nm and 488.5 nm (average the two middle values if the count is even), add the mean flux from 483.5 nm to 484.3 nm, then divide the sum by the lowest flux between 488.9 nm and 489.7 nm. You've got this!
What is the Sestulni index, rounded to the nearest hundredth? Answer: 2.10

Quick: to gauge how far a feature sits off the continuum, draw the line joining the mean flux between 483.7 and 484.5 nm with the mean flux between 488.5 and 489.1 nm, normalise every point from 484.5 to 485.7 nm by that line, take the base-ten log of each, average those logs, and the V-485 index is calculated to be 0.025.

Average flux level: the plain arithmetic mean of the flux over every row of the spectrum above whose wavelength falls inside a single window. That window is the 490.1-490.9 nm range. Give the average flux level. 16.8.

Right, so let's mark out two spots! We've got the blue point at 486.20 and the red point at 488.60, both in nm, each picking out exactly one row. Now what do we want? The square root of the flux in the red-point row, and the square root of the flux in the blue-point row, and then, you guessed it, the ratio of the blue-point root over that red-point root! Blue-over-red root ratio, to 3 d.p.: 1.003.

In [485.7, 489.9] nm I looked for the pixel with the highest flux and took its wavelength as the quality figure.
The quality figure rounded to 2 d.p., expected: 489.80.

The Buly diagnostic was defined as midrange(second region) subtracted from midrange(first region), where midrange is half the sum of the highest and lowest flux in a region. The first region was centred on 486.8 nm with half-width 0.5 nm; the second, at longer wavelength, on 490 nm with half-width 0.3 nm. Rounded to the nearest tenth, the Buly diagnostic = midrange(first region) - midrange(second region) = -1.4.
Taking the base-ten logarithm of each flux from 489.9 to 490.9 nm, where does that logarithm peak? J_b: 490.00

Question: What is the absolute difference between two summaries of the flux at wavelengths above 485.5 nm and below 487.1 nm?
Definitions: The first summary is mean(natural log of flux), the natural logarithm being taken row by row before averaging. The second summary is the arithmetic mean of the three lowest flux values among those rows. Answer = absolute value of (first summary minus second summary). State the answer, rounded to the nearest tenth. 12.8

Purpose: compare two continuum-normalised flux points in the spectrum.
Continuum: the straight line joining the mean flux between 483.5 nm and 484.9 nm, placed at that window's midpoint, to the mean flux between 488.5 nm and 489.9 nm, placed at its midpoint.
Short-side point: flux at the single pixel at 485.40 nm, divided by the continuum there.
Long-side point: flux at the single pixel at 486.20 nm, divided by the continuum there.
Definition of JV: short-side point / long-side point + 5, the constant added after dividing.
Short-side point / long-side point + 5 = 6.08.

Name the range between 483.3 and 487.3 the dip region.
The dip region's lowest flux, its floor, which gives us 15.3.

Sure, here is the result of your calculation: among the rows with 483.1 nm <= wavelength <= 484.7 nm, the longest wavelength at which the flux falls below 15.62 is 483.20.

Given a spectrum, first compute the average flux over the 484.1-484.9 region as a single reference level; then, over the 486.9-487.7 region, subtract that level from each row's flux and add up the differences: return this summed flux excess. -4.0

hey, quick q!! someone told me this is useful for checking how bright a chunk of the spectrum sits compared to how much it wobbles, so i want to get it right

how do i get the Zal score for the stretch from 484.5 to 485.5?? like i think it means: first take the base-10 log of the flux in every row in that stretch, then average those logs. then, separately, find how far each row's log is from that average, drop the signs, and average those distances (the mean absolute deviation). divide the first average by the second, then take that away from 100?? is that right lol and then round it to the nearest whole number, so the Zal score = -226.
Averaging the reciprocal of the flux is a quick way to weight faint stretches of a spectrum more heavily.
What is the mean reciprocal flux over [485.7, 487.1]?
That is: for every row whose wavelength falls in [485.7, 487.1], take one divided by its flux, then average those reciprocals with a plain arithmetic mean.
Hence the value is 0.0637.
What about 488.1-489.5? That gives 0.0642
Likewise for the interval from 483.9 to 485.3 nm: 0.0604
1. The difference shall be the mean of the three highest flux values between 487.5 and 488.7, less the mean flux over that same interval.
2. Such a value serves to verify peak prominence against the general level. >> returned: 0.11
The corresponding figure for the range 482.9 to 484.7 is 0.36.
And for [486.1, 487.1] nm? 0.08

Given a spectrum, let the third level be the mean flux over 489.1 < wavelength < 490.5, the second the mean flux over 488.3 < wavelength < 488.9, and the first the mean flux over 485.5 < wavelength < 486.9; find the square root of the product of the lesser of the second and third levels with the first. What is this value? 15.6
